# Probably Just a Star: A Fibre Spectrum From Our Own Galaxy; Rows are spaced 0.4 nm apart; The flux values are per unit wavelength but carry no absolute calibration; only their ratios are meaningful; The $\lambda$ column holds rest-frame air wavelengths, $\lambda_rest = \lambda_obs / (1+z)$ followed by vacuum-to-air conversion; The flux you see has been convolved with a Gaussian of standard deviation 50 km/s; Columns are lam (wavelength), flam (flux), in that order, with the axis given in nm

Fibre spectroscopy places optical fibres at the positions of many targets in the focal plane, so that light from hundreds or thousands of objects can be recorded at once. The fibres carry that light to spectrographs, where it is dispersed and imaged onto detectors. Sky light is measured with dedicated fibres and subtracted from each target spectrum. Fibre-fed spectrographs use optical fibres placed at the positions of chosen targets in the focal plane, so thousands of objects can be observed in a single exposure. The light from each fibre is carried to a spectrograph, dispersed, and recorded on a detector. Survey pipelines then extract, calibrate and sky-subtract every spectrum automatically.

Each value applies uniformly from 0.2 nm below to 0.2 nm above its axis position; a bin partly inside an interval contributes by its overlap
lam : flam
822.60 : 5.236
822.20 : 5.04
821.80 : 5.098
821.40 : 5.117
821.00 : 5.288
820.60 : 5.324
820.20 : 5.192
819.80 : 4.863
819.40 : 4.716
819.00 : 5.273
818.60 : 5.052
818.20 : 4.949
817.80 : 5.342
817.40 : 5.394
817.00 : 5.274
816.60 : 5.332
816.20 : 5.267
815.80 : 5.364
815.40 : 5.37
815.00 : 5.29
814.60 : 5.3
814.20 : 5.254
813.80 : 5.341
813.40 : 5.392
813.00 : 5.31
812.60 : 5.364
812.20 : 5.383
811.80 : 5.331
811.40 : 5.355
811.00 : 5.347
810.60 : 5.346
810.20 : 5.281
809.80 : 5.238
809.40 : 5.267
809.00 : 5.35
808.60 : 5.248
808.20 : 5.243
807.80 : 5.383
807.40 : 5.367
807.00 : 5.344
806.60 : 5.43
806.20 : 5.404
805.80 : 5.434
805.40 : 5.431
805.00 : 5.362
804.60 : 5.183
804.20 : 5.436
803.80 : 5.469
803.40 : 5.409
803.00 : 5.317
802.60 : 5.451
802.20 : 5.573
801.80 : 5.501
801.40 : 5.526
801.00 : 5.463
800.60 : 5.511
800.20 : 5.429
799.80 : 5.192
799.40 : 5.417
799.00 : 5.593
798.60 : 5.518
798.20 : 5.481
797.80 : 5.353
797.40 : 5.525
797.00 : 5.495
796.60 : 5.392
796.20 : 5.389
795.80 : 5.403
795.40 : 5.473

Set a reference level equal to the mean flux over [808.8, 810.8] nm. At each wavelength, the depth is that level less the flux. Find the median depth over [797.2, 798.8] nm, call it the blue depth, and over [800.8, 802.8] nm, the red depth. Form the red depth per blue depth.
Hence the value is 1.0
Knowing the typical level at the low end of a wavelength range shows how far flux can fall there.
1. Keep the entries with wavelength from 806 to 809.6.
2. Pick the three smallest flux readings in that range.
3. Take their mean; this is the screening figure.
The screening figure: 5.25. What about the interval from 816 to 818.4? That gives 5.16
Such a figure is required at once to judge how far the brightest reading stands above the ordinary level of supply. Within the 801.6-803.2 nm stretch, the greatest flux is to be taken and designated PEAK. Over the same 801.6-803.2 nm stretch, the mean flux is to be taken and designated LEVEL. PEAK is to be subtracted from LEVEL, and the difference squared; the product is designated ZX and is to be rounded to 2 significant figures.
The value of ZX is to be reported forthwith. 0.013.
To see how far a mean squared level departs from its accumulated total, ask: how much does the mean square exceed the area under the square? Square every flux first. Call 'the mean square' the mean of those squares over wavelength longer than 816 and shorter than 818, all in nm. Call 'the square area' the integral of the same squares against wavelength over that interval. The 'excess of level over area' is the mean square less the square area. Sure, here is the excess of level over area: -28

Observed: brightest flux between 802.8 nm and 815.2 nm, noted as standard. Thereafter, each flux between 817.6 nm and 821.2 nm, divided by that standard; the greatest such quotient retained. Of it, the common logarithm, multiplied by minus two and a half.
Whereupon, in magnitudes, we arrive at 0.026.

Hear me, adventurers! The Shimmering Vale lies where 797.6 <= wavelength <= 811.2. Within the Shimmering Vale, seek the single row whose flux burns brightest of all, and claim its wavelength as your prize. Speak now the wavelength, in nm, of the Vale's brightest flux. 799.00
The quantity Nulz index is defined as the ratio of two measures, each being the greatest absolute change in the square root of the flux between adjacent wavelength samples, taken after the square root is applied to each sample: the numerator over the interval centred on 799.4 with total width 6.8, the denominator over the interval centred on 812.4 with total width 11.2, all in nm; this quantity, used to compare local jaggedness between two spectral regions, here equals 1.7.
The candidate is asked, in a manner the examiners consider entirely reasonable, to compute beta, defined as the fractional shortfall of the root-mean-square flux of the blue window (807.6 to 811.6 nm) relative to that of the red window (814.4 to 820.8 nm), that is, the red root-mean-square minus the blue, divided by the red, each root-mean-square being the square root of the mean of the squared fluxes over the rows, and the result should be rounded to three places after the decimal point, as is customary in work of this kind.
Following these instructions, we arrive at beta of -0.018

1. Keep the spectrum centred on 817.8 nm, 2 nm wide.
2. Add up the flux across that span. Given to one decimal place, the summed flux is 26.0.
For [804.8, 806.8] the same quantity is 27.1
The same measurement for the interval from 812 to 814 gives 26.8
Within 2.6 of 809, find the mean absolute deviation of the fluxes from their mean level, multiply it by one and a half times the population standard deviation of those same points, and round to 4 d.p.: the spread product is 0.0046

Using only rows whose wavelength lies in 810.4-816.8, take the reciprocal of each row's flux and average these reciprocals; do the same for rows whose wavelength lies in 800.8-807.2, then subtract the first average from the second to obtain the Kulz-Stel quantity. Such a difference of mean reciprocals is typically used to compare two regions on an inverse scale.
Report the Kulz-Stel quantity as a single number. -0.0030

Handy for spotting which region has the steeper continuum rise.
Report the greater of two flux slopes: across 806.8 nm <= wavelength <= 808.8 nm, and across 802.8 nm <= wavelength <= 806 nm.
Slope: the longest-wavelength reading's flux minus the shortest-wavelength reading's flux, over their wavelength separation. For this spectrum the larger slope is 0.042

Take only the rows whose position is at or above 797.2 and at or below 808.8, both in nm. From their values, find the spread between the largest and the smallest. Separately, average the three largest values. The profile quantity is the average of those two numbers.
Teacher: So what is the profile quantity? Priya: 2.99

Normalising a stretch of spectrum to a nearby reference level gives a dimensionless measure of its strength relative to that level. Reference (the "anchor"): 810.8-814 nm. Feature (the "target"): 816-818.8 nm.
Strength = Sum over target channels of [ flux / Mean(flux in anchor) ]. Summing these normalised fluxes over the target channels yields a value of 6.84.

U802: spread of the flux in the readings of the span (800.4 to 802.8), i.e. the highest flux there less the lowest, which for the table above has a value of 0.12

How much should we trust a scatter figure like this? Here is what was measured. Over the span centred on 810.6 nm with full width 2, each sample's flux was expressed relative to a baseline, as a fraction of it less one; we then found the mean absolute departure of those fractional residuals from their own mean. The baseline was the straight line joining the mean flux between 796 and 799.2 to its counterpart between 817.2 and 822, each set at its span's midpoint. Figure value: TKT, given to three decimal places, 0.010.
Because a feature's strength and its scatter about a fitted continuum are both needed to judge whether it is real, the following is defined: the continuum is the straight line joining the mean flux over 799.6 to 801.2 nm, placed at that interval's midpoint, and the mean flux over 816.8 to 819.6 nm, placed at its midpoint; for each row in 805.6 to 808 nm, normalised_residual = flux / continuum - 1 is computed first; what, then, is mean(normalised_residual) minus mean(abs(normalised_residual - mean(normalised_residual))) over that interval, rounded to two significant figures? 0.012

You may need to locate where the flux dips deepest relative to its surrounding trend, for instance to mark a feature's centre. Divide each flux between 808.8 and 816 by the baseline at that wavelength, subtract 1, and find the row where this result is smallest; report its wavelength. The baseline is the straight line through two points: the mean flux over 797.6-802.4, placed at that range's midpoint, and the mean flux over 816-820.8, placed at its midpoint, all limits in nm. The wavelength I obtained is 809.80 nm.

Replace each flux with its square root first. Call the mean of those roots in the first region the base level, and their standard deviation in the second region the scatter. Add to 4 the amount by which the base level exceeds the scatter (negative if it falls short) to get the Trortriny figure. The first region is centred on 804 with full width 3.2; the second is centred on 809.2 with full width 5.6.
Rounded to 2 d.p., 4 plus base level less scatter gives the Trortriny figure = 6.31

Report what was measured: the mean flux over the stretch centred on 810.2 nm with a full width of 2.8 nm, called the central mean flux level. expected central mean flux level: 5.31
